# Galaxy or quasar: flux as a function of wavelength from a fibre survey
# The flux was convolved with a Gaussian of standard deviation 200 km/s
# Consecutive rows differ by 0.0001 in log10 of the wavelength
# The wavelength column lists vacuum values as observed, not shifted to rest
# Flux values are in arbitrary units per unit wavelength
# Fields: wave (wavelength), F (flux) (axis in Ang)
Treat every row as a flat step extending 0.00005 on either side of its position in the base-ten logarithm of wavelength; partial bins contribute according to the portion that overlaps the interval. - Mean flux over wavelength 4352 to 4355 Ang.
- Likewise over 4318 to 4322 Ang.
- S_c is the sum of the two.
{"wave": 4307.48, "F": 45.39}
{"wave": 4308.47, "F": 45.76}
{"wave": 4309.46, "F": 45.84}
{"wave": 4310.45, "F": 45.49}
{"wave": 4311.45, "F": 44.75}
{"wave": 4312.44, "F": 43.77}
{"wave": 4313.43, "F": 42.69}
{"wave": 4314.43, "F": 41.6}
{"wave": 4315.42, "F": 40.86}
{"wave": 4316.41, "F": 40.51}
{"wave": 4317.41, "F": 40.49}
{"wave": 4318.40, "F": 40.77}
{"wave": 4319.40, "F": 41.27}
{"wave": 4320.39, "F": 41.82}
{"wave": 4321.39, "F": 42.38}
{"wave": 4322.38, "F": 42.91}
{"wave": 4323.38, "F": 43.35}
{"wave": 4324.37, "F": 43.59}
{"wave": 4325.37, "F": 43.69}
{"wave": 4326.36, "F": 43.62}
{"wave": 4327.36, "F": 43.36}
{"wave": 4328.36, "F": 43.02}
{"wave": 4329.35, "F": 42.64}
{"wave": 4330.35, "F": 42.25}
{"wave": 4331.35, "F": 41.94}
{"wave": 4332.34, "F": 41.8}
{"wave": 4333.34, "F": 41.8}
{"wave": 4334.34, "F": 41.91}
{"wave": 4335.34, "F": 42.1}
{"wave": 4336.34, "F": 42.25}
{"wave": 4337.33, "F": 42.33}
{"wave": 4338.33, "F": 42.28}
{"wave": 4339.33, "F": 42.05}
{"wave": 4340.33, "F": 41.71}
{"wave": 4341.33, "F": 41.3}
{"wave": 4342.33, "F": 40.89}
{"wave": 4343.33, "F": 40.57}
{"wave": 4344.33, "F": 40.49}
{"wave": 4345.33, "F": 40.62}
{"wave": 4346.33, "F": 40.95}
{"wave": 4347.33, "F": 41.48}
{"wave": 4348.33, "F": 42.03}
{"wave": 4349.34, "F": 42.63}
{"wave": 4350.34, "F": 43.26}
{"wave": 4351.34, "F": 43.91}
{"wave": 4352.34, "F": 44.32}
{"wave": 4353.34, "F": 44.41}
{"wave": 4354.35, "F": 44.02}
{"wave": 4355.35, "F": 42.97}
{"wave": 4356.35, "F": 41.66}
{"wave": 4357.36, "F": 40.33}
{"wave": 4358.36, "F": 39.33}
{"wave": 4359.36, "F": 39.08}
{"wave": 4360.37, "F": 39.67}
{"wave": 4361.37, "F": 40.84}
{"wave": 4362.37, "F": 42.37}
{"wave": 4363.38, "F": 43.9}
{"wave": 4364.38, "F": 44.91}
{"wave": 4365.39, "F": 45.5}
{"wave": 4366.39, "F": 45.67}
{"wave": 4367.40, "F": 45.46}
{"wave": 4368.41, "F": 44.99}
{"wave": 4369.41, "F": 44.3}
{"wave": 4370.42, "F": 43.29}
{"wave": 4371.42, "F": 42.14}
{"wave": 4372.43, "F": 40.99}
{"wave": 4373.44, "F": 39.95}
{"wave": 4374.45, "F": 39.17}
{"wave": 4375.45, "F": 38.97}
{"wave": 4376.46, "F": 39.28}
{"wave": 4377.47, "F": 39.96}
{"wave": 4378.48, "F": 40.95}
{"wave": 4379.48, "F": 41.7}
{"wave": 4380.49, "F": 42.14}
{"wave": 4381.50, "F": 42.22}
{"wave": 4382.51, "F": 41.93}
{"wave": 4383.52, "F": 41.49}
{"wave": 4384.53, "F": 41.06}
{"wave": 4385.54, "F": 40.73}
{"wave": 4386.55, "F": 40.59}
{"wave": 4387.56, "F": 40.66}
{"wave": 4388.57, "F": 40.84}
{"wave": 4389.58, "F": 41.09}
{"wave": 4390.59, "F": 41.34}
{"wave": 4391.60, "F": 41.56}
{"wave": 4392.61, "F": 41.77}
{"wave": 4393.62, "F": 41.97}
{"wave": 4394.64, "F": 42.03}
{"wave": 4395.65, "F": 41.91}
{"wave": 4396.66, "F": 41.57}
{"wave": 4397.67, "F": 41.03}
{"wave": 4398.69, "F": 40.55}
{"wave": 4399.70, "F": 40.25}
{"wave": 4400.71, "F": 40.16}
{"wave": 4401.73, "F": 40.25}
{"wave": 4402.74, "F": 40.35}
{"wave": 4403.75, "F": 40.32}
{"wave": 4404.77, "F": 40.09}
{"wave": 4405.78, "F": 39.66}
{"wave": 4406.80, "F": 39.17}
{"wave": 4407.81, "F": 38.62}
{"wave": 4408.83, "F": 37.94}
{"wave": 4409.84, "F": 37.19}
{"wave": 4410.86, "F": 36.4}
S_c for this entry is 85.8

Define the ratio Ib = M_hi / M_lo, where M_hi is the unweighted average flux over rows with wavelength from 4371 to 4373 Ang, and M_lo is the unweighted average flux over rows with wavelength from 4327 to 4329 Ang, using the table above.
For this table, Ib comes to 0.96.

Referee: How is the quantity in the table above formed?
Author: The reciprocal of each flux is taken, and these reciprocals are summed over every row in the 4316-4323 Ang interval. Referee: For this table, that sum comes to 0.169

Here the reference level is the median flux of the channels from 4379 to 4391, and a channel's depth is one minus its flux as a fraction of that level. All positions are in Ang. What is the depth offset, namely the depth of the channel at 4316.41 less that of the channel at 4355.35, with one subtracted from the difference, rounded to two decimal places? -0.94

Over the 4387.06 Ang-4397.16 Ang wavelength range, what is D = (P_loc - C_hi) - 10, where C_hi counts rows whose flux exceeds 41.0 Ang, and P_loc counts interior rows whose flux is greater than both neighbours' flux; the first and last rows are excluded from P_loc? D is -17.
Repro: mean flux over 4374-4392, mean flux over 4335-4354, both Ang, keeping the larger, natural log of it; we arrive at 3.74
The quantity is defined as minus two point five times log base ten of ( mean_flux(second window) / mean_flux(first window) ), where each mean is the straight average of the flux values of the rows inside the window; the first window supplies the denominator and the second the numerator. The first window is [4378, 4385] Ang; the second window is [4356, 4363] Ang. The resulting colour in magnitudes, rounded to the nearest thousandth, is 0.031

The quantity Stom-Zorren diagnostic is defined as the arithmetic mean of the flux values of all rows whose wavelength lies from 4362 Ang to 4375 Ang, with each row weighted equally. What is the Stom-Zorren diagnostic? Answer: 43.3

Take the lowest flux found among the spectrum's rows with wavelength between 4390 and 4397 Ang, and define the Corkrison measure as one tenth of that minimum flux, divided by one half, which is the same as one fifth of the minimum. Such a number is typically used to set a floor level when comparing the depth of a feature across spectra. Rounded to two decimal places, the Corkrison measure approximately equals 8.27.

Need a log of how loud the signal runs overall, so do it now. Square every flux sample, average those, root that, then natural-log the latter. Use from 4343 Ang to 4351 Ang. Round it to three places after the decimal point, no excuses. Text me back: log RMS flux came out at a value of 3.726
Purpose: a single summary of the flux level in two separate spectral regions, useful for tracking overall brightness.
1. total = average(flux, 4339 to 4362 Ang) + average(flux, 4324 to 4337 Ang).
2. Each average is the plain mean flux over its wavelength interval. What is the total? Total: 84.3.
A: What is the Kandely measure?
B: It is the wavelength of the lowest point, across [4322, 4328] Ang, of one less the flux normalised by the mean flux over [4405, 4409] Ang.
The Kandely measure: 4325.37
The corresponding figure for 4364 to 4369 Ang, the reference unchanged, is 4366.39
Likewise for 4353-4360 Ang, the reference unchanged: 4353.34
